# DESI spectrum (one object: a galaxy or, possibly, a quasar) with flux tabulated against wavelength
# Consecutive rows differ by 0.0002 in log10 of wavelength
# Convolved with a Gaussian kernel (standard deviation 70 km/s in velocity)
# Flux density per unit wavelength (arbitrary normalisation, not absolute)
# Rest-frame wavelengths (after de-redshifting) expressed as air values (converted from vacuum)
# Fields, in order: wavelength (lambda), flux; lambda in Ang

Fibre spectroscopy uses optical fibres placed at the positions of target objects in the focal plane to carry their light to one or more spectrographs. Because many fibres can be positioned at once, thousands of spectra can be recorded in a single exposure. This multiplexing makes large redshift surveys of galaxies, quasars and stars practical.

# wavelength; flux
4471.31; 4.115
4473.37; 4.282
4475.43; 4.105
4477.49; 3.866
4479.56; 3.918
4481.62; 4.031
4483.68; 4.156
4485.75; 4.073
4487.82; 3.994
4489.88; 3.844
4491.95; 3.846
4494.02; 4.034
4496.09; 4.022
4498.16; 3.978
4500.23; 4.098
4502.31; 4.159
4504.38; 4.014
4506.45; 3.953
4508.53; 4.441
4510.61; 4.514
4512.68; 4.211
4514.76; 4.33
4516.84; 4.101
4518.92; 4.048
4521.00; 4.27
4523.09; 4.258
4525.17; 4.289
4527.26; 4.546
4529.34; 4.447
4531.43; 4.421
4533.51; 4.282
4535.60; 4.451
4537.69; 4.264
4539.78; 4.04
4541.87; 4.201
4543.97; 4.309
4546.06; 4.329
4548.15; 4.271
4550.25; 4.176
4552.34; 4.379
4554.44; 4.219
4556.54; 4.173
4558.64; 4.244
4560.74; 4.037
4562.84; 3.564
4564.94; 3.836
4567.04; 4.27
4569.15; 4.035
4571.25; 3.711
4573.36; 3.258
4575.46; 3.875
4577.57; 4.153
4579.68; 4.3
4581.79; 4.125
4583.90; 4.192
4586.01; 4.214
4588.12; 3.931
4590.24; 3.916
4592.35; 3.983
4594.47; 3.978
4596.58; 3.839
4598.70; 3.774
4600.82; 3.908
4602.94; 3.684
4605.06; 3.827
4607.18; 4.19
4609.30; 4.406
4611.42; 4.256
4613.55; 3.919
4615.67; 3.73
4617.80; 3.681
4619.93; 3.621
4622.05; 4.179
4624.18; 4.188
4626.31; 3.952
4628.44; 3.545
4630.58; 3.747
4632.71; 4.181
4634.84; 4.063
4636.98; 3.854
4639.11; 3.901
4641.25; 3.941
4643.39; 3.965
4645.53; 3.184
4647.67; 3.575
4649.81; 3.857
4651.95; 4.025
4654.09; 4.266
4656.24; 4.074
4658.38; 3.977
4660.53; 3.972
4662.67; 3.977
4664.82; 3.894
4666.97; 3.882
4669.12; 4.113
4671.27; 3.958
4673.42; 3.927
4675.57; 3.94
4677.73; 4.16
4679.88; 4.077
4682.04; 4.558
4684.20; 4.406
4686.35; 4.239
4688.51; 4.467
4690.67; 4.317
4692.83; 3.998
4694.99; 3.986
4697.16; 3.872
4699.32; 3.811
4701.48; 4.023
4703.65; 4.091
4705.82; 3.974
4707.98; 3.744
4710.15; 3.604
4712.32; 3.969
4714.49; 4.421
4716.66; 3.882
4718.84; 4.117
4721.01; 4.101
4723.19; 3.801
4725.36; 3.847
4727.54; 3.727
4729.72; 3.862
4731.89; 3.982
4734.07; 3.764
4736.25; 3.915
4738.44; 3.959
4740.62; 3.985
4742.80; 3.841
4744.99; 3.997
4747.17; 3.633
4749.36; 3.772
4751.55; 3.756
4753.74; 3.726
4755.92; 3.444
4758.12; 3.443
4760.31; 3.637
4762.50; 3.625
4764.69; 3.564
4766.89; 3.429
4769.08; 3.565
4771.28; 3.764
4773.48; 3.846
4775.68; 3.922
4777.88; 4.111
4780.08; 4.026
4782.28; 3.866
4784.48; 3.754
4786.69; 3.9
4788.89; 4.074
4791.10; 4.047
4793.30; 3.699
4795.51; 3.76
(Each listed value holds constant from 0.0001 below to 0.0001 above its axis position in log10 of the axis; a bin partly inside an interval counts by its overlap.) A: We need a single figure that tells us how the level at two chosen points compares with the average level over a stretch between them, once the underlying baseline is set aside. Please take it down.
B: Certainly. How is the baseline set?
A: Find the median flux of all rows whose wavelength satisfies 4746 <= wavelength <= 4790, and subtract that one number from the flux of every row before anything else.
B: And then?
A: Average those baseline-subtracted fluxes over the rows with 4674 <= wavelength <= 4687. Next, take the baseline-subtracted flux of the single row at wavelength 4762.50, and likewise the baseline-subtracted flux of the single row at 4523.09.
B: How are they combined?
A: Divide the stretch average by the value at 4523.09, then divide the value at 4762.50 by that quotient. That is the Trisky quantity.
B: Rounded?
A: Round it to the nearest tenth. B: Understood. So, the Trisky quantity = -0.1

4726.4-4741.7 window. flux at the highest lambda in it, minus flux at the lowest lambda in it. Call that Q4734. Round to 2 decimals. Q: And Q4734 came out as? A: 0.26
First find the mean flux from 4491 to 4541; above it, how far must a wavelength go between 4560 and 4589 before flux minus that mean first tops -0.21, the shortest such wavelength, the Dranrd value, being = 4560.74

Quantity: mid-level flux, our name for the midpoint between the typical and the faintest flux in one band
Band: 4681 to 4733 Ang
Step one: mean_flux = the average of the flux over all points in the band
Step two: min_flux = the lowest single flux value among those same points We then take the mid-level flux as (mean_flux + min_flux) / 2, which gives 3.82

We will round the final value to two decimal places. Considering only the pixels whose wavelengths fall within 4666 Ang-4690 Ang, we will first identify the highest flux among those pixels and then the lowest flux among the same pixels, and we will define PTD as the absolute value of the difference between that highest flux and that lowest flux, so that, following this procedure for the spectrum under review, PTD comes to 0.68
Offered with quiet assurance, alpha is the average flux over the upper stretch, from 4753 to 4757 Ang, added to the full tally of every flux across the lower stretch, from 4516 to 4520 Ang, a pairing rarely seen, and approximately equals 11.73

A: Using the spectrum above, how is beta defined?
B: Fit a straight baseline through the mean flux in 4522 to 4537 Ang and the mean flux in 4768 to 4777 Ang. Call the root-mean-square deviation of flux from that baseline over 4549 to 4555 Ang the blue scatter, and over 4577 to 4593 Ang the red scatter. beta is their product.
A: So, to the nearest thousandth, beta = 0.021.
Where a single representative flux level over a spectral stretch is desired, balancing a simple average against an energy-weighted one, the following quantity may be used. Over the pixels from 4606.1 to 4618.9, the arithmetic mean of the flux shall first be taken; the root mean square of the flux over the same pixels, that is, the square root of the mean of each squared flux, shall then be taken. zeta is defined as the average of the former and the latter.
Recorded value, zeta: 4.03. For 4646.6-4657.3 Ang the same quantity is 3.96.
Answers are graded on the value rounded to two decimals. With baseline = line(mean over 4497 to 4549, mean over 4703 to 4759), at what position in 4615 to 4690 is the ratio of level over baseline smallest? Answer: 4645.53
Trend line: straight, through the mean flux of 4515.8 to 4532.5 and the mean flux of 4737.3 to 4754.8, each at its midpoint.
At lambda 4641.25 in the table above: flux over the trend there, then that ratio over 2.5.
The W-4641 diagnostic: 0.389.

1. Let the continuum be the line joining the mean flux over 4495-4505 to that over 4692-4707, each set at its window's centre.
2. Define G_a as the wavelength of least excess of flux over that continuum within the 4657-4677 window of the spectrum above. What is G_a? 4666.97 Ang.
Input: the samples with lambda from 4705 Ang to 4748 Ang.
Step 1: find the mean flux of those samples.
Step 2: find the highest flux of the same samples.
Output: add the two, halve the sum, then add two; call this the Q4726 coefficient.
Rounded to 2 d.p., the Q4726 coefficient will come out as 6.16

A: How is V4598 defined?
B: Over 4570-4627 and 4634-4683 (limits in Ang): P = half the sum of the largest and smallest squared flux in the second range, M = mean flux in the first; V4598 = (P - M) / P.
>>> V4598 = 0.744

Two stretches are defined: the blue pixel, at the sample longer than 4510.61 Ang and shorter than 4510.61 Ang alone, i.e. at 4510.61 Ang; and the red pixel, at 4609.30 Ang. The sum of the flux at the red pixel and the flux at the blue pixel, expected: 8.9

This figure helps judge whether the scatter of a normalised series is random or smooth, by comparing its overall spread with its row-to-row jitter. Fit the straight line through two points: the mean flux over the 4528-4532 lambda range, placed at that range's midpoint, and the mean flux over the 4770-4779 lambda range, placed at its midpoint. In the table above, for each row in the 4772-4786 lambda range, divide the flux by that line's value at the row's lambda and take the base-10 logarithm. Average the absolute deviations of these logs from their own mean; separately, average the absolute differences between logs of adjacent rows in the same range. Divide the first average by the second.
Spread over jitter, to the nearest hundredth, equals 0.80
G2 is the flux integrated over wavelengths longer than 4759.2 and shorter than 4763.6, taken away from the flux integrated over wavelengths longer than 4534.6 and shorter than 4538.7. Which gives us 2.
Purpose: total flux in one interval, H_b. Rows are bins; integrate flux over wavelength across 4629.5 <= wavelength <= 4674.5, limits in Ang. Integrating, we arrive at 176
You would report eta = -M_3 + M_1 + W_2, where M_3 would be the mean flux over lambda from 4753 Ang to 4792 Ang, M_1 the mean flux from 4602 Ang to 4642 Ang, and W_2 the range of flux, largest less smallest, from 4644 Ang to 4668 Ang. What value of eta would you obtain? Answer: 1.26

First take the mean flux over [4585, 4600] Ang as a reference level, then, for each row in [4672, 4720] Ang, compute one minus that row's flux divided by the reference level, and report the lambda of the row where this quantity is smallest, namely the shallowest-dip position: 4682.04 Ang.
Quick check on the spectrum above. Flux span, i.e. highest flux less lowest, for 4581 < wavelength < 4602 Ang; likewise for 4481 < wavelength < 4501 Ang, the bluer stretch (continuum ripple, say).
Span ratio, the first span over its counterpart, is 1.4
